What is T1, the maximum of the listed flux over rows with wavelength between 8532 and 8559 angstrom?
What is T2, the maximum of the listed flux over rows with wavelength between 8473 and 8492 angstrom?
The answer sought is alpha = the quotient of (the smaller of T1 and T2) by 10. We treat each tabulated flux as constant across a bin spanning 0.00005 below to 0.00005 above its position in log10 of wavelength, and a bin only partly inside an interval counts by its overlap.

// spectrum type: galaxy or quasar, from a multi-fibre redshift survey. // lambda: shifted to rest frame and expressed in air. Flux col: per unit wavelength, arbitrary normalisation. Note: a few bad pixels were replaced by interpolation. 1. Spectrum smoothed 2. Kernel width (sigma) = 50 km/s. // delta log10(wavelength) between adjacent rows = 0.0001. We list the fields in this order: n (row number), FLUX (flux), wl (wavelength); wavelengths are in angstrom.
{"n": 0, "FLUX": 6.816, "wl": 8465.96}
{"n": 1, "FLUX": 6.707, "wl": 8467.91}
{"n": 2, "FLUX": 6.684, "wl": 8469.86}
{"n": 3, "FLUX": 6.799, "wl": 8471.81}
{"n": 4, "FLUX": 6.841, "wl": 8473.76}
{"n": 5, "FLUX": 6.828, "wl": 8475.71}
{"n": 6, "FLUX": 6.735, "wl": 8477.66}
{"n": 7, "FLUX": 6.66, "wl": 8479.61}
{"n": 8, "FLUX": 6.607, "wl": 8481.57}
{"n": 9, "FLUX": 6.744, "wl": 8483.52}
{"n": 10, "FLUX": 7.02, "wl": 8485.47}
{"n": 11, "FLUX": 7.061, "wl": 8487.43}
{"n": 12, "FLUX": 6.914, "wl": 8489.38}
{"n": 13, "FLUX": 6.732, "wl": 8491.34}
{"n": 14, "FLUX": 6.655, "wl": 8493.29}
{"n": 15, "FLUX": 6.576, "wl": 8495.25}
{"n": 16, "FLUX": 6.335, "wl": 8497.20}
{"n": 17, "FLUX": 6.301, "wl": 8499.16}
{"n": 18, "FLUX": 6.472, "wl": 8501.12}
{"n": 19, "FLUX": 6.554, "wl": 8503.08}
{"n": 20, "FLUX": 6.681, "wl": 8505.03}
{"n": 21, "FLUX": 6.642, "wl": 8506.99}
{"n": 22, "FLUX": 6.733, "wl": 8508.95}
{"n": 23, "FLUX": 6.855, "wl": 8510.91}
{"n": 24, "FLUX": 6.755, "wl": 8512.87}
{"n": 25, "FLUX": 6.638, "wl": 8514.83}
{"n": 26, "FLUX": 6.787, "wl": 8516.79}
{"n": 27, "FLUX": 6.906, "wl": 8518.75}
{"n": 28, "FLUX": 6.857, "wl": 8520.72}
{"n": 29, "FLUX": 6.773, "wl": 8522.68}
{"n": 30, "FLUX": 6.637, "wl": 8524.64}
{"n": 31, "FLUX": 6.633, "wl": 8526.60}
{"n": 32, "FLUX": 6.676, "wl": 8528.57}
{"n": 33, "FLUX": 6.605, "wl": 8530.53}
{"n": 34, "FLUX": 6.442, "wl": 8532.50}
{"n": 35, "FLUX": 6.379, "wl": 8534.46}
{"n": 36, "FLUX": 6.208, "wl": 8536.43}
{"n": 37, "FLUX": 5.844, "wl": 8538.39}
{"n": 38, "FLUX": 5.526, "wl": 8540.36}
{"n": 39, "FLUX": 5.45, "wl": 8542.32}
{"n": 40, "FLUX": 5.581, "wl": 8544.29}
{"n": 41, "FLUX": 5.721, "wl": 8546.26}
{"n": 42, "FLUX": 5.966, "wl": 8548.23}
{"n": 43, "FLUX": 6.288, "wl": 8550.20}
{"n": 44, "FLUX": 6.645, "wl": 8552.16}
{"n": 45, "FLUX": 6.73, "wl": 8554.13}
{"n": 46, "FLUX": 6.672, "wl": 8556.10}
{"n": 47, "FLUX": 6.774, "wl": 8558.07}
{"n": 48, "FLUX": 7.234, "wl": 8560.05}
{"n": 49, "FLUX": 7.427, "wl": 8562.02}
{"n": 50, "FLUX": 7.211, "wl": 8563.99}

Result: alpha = 0.677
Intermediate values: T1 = 6.774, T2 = 7.061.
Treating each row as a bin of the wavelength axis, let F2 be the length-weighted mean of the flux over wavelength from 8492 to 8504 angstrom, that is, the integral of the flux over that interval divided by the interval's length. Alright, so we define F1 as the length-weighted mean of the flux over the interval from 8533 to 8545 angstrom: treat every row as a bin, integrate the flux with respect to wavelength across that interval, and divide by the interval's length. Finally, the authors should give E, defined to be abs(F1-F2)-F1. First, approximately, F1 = 5.86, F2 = 6.49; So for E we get -5.2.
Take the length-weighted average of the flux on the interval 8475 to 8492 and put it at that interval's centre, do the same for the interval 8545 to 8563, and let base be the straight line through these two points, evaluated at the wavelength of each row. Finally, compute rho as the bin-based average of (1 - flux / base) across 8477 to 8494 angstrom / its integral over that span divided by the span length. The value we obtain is 0.001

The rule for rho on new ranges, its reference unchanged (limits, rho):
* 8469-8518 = 0.011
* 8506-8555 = 0.038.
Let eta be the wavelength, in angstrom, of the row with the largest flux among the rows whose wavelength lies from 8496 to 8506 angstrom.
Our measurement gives 8505.03 angstrom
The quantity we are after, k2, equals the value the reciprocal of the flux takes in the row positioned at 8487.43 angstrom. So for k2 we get 0.142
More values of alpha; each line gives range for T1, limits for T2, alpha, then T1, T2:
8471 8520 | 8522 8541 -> 0.677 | 7.061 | 6.773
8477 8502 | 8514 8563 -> 0.706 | 7.061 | 7.427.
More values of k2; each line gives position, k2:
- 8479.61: 0.150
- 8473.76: 0.146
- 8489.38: 0.145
